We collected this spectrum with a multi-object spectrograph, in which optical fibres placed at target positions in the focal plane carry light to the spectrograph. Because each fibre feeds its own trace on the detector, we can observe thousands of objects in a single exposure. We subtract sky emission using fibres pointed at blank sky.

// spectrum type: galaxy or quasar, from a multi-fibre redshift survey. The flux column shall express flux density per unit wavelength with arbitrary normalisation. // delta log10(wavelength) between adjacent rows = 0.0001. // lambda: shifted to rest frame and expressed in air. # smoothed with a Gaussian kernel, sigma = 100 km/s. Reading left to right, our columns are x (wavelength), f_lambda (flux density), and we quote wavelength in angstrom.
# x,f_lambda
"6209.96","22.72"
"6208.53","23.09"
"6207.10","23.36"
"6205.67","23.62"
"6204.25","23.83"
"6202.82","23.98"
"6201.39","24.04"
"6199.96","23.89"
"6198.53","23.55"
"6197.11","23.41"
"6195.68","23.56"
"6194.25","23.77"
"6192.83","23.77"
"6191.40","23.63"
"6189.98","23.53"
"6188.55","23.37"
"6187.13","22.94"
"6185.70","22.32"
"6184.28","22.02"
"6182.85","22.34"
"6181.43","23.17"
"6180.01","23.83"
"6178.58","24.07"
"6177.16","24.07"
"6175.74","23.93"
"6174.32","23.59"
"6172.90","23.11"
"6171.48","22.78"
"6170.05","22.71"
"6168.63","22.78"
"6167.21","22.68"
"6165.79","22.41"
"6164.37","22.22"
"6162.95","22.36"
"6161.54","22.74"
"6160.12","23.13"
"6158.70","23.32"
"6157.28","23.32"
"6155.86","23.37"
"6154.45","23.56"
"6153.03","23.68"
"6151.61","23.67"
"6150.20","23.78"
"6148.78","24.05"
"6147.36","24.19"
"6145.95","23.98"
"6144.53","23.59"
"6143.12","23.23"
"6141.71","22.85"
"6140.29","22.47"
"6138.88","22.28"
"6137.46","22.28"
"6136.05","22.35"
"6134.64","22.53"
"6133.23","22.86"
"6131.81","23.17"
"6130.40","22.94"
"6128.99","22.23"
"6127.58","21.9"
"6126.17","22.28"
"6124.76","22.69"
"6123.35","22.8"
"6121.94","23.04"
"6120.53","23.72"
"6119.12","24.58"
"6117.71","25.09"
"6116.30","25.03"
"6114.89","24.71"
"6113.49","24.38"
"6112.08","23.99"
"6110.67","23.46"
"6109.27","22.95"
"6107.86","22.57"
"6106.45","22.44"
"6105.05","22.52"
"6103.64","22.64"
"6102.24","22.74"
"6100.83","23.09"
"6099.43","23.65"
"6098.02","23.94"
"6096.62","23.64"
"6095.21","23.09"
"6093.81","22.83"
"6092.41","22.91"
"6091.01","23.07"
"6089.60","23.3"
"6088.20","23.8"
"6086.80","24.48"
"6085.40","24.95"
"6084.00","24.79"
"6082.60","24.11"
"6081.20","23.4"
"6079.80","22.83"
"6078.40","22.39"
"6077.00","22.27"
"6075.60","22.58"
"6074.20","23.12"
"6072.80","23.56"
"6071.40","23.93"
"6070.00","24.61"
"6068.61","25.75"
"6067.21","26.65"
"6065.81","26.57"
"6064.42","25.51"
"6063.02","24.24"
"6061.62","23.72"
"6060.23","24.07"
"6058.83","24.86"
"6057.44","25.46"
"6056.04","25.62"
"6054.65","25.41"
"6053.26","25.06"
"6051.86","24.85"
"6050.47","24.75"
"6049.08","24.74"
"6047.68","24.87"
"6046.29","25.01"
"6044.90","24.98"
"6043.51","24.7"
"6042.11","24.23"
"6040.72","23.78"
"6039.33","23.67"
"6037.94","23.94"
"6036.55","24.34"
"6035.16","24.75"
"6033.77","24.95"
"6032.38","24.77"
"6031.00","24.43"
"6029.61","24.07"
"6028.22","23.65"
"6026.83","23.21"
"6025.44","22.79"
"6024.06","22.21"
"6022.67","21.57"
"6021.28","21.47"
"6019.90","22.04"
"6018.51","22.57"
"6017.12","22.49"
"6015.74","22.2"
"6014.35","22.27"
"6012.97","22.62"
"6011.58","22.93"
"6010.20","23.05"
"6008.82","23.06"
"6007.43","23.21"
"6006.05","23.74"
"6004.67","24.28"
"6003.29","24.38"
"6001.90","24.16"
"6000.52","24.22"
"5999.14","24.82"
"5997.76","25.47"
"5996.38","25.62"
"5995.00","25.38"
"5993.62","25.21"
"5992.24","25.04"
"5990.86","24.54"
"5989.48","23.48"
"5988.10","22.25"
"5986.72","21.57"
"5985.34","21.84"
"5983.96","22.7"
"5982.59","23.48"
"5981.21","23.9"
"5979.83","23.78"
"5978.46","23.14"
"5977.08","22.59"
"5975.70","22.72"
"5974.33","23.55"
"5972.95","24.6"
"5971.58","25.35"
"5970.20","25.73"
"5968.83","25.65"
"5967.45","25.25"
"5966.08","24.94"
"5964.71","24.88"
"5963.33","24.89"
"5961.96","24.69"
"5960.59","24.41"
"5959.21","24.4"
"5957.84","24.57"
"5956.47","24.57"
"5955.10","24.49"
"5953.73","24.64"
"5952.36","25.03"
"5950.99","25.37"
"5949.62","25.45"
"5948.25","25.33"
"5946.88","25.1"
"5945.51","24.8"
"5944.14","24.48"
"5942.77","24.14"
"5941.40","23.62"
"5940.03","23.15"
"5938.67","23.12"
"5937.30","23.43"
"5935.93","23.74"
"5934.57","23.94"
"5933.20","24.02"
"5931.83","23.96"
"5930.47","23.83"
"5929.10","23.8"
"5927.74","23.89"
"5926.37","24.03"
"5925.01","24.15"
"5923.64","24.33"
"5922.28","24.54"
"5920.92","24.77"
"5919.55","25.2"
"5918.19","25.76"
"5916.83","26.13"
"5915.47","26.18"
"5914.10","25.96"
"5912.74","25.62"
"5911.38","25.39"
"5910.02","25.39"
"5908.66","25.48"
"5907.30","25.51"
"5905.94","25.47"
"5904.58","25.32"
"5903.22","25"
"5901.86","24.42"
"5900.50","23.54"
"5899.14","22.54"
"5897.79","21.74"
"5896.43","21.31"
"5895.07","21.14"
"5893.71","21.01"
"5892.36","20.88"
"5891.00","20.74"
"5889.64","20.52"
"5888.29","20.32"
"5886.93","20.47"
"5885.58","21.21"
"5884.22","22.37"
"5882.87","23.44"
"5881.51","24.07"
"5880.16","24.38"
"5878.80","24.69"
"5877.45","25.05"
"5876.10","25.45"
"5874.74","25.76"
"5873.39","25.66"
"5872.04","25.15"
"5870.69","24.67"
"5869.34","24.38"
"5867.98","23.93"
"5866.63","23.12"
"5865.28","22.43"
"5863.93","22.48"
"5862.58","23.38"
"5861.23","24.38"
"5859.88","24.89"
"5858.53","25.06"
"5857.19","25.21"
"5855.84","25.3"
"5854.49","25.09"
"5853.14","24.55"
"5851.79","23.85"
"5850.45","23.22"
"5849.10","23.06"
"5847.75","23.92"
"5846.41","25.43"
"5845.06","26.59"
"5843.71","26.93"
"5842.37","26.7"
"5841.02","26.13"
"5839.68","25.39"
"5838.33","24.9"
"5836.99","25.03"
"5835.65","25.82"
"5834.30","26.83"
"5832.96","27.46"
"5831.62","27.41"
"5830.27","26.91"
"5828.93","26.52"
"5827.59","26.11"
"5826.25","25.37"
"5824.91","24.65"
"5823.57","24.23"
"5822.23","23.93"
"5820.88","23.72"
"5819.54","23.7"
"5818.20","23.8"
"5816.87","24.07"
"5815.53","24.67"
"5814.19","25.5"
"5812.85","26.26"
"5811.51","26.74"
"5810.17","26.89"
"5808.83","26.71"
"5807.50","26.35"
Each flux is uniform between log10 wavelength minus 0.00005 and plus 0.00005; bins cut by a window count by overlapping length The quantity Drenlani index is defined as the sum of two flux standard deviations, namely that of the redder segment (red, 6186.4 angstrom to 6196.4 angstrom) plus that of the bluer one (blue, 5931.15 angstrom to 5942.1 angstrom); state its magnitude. 0.6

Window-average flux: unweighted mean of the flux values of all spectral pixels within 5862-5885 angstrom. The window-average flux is 24.1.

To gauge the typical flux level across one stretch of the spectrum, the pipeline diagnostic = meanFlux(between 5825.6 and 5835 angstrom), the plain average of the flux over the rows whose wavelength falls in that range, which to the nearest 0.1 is 26.7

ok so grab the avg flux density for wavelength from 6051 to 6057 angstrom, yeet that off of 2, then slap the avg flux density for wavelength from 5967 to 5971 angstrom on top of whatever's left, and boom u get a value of 2.3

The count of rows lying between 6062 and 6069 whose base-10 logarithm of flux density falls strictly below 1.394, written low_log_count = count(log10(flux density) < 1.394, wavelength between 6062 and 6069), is 1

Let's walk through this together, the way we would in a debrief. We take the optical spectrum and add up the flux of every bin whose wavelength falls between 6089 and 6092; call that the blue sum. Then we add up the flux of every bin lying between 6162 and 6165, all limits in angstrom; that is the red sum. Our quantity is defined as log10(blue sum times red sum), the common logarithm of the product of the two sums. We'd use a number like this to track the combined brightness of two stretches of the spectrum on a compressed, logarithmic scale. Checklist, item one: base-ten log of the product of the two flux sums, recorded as 3.32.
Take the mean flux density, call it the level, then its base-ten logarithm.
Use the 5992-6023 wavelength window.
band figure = 1.37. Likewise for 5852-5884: 1.39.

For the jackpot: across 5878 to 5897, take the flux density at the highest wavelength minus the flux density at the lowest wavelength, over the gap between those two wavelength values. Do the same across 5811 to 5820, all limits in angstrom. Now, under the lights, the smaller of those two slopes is -0.38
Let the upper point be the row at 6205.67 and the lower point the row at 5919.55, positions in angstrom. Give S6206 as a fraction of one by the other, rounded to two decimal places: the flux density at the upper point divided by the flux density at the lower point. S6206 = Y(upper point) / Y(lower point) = 0.94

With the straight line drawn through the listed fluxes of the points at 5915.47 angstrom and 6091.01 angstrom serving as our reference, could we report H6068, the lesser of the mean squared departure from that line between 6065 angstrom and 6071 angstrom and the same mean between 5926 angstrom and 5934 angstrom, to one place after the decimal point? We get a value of 4.0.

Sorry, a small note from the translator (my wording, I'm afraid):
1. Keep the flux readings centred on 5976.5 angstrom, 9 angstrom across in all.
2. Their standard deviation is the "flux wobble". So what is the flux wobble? 0.7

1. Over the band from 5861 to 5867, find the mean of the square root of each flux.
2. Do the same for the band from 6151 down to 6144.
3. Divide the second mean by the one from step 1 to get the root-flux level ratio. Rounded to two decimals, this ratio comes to 1.02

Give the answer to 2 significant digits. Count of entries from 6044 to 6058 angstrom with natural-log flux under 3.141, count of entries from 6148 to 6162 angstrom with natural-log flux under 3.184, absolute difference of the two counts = 10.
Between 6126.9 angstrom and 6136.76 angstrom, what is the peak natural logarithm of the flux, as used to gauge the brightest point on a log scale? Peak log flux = 3.14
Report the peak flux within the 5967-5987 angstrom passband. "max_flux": 25.73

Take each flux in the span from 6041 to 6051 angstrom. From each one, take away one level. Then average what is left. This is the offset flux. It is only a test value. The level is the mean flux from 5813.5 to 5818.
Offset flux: 0.0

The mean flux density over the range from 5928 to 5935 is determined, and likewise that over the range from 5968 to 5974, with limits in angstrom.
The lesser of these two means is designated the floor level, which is 23.9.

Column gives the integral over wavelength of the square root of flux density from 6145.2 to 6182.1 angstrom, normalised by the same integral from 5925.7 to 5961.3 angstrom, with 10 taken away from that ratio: -8.984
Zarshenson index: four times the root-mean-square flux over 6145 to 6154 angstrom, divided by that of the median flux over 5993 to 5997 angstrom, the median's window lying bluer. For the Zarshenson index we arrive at 3.77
